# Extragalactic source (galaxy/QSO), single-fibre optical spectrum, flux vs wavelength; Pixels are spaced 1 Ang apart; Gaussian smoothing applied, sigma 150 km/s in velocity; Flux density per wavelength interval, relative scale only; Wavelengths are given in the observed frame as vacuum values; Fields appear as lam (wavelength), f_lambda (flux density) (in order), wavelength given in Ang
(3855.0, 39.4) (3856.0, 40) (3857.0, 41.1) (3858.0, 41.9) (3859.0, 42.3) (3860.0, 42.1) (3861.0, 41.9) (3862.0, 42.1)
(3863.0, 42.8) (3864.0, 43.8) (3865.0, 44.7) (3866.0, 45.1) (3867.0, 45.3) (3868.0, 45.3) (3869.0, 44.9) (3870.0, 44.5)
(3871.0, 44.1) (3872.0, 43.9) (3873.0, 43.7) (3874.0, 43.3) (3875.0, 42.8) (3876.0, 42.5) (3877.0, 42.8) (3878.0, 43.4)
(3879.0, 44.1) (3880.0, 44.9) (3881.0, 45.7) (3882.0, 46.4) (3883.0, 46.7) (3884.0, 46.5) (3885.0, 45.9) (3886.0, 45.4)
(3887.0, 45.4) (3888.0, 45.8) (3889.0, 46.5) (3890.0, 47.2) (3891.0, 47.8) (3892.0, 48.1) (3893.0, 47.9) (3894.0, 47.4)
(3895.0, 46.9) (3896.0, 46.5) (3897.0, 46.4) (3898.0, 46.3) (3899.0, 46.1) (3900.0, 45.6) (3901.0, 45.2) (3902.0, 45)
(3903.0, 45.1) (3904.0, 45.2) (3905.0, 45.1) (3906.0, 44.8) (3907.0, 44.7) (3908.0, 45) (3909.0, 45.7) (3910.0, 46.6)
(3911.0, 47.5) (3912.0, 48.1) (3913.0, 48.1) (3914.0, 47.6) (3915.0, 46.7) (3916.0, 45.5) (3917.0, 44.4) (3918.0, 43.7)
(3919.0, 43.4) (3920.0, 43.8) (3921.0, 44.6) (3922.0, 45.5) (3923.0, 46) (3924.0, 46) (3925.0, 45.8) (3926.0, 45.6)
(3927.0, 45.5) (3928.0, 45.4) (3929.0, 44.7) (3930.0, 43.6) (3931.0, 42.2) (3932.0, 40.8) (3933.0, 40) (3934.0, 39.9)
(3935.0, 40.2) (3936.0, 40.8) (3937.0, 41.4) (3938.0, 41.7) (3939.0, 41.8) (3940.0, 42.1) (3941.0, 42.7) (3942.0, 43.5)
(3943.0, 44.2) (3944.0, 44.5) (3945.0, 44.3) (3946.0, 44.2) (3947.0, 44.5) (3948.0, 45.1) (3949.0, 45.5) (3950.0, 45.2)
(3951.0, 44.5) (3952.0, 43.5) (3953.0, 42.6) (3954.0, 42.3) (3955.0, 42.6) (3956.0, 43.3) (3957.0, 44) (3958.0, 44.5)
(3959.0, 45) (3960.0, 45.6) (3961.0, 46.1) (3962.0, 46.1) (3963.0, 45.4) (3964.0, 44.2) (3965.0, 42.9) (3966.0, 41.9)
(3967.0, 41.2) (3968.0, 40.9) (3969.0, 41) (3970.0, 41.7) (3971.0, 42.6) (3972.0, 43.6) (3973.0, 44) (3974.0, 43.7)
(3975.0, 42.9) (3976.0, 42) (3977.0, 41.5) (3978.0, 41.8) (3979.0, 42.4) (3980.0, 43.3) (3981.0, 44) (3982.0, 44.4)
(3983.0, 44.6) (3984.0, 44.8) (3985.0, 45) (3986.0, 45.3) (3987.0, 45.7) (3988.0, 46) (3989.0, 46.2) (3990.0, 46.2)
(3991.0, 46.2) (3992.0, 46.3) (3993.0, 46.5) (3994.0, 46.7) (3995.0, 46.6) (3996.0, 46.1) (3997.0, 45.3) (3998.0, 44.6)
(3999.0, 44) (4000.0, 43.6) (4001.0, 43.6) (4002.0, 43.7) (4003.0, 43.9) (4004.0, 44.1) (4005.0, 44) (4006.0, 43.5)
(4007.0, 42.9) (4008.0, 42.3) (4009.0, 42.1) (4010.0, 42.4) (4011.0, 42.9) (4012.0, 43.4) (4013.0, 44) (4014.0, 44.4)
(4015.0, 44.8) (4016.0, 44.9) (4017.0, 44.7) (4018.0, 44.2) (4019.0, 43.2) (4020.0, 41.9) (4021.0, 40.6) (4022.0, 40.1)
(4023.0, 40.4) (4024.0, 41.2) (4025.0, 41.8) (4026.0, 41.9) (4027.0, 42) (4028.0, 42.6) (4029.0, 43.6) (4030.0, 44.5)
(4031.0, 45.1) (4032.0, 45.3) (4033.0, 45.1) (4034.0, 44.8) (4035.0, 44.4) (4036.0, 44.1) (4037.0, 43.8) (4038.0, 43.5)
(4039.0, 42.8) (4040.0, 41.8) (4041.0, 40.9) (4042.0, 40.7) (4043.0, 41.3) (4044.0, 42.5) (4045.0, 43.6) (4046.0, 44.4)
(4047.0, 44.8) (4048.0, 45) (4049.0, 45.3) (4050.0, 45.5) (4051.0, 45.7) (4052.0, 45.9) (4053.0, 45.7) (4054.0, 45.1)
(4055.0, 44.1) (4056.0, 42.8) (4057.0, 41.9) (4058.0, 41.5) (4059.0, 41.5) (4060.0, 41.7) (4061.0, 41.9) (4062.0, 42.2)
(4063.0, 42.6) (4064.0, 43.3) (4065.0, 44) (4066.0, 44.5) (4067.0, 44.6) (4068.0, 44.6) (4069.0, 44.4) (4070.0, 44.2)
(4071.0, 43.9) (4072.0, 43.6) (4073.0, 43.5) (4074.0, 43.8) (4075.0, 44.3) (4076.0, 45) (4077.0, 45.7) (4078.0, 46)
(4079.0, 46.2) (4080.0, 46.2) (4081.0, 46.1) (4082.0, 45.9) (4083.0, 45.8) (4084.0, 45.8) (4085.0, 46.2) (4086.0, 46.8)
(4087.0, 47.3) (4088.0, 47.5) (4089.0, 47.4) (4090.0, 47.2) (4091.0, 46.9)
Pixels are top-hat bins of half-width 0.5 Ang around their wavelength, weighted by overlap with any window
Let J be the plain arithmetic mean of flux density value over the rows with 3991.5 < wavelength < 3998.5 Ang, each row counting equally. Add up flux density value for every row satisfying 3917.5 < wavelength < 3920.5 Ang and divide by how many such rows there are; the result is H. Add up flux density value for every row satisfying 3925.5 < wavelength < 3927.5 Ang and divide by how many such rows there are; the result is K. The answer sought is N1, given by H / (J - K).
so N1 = 94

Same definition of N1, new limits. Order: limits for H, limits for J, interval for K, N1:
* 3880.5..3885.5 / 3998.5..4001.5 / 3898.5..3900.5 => -22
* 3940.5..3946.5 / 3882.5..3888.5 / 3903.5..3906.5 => 48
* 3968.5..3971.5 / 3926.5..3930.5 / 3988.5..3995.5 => -26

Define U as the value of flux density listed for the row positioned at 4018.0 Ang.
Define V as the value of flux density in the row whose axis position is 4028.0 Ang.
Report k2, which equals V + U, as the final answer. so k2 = 86.8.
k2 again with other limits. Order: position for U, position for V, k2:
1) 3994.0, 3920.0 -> 90.5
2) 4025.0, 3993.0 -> 88.3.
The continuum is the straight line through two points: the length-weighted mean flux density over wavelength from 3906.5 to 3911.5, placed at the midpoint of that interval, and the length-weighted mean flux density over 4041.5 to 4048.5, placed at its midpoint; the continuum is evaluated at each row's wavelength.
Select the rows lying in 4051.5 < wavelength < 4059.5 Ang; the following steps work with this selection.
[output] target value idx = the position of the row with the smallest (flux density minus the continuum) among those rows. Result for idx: 4058.0 Ang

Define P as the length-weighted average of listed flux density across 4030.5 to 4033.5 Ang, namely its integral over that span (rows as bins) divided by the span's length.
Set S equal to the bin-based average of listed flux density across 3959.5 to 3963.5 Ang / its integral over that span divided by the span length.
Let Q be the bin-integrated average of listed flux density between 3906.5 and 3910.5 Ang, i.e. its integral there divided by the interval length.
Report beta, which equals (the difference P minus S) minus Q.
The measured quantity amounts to -46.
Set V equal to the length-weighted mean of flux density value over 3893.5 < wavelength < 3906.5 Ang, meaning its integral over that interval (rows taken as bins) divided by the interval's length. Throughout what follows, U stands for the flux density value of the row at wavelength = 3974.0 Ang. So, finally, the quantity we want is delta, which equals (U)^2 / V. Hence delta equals 42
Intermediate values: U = 43.7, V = 46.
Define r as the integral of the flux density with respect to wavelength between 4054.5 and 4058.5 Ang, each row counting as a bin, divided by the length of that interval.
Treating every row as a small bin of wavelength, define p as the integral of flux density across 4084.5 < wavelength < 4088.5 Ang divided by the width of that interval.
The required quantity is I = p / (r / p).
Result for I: 51.8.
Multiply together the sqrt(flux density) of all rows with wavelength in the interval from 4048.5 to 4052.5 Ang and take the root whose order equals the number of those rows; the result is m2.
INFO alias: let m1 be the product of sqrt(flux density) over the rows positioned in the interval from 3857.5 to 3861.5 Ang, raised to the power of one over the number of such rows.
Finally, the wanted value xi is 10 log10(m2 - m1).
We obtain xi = -5.7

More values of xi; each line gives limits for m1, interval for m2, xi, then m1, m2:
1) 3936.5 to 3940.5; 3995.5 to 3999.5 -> -6.1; 6.46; 6.71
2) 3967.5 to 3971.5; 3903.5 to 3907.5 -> -5.9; 6.45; 6.70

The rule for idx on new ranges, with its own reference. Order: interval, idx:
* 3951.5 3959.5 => 3954.0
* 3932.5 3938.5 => 3934.0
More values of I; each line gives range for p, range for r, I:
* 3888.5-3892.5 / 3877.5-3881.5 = 50.5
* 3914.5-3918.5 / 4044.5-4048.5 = 45.7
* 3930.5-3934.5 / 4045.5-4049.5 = 37.0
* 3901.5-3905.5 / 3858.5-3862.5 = 48.3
